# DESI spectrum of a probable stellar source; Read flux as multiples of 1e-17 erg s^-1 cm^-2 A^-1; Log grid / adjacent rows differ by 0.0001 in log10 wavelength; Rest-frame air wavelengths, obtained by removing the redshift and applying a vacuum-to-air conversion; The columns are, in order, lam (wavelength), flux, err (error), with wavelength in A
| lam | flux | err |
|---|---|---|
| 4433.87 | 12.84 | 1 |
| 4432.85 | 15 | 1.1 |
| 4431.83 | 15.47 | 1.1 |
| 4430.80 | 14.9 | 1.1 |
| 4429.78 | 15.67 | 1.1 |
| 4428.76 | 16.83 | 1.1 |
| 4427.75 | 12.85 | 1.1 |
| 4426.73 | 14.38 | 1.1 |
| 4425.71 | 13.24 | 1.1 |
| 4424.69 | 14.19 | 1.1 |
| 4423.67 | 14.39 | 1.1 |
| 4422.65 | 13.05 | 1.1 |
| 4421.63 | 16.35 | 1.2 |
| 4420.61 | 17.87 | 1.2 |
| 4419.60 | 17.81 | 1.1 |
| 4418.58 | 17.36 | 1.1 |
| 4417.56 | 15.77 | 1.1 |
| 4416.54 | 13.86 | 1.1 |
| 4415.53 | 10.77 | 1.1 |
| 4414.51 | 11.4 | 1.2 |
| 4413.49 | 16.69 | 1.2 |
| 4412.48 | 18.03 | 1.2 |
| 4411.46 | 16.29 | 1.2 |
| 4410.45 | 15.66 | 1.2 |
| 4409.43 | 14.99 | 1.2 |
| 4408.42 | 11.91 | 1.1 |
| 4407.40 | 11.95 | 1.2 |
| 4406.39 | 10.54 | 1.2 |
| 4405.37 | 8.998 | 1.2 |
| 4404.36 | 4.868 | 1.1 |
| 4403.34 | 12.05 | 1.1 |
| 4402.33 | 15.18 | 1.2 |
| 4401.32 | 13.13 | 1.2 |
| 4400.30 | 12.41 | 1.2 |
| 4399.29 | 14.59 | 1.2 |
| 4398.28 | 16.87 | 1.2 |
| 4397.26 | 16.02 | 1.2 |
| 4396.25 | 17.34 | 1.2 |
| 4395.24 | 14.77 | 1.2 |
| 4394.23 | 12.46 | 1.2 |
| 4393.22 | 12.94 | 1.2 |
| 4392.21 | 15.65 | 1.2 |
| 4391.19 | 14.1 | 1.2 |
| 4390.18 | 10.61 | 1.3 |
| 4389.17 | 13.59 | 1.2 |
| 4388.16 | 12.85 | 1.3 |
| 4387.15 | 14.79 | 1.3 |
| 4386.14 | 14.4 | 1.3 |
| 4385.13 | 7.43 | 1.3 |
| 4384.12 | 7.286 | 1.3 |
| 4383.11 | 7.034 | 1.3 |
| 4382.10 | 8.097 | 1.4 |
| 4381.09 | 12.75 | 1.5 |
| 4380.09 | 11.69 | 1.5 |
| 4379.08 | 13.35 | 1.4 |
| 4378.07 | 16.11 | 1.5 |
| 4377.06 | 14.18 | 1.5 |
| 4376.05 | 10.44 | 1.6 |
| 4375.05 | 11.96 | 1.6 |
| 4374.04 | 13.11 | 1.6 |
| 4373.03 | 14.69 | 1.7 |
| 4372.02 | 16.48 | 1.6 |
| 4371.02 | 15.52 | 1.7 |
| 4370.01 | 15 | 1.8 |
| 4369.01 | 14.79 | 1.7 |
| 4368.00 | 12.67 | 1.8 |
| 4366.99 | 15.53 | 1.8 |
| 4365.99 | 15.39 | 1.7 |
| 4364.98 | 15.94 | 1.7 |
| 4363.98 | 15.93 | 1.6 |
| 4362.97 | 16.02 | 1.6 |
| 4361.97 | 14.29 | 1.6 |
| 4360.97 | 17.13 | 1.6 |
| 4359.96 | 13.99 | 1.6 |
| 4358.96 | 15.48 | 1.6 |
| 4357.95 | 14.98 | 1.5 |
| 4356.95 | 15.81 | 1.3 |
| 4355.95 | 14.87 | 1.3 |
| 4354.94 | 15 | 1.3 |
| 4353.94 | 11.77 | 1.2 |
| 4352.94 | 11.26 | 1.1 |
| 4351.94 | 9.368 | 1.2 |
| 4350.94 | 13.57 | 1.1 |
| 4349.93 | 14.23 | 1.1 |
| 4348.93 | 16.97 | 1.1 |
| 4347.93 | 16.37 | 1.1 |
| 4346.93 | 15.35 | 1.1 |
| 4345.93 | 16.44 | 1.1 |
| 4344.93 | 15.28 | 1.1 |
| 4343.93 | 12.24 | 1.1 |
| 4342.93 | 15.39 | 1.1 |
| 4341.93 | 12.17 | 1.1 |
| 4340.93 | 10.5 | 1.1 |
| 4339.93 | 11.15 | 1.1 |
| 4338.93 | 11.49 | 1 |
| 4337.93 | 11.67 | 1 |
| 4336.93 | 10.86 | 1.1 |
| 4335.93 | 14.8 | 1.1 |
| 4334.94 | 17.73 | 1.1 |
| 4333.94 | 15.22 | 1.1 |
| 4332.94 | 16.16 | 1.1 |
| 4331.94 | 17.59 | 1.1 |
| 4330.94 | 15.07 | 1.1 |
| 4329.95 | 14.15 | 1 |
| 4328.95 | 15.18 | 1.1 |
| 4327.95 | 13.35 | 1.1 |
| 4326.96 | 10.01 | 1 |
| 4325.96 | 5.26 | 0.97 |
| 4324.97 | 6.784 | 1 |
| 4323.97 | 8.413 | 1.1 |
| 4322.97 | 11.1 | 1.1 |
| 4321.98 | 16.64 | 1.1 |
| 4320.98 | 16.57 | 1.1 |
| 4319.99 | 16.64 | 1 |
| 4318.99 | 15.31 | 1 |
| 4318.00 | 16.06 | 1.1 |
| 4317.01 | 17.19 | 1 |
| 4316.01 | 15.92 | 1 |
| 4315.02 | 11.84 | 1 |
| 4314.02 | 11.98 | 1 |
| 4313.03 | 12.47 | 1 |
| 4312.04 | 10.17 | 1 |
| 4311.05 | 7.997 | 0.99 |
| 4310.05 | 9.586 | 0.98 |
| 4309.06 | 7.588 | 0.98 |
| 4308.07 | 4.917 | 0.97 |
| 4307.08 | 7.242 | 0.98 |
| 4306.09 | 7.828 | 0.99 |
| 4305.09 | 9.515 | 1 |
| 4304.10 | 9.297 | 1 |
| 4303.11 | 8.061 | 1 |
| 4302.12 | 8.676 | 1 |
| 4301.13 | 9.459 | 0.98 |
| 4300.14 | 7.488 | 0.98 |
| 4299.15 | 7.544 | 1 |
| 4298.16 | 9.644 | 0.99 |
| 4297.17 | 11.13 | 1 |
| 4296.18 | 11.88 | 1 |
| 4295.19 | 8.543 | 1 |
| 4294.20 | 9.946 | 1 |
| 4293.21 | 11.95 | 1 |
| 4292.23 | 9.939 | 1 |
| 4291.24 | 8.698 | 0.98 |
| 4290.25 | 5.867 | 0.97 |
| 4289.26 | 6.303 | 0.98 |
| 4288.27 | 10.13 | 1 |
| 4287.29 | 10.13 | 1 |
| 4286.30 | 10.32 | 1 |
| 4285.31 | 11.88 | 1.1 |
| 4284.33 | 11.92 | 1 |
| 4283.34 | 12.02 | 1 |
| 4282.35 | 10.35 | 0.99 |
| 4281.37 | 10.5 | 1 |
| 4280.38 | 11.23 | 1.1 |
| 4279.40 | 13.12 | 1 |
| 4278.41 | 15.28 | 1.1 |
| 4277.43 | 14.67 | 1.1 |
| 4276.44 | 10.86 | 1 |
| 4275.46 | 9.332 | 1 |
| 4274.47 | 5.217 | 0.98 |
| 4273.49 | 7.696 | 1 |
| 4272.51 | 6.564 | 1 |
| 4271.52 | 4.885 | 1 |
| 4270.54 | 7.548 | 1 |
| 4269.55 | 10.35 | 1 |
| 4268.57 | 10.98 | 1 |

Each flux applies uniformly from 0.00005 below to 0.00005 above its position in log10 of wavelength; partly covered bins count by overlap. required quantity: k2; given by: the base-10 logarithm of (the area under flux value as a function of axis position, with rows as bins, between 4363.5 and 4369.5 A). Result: 1.96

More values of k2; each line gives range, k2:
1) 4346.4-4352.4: 1.93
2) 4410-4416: 1.95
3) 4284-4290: 1.77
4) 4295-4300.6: 1.72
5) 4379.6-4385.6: 1.74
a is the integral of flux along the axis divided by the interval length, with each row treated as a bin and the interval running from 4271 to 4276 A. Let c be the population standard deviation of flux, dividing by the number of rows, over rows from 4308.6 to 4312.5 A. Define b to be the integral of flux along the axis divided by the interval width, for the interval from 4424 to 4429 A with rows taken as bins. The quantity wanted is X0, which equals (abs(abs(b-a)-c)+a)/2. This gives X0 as 6.55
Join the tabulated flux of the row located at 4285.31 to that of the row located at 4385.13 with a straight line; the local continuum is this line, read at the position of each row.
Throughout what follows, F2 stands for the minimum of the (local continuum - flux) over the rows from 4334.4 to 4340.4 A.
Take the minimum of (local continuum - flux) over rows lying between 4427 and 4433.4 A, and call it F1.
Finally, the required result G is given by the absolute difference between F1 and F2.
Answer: 3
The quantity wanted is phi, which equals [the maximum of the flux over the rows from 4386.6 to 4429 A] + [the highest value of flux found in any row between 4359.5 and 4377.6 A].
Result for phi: 35.2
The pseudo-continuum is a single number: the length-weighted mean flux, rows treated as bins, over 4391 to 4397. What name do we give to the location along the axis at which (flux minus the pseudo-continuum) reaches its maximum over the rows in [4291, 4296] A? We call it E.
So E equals 4293.21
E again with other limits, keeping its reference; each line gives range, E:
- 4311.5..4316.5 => 4316.01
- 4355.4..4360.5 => 4356.95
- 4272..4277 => 4276.44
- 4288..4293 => 4288.27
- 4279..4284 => 4279.40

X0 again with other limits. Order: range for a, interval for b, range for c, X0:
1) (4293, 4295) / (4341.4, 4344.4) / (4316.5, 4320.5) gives 6.28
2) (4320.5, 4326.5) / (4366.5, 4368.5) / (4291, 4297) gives 6.35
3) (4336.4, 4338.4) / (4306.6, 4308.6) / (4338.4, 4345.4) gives 7.33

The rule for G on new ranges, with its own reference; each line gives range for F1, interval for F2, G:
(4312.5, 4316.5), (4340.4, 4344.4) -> 1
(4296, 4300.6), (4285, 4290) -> 0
